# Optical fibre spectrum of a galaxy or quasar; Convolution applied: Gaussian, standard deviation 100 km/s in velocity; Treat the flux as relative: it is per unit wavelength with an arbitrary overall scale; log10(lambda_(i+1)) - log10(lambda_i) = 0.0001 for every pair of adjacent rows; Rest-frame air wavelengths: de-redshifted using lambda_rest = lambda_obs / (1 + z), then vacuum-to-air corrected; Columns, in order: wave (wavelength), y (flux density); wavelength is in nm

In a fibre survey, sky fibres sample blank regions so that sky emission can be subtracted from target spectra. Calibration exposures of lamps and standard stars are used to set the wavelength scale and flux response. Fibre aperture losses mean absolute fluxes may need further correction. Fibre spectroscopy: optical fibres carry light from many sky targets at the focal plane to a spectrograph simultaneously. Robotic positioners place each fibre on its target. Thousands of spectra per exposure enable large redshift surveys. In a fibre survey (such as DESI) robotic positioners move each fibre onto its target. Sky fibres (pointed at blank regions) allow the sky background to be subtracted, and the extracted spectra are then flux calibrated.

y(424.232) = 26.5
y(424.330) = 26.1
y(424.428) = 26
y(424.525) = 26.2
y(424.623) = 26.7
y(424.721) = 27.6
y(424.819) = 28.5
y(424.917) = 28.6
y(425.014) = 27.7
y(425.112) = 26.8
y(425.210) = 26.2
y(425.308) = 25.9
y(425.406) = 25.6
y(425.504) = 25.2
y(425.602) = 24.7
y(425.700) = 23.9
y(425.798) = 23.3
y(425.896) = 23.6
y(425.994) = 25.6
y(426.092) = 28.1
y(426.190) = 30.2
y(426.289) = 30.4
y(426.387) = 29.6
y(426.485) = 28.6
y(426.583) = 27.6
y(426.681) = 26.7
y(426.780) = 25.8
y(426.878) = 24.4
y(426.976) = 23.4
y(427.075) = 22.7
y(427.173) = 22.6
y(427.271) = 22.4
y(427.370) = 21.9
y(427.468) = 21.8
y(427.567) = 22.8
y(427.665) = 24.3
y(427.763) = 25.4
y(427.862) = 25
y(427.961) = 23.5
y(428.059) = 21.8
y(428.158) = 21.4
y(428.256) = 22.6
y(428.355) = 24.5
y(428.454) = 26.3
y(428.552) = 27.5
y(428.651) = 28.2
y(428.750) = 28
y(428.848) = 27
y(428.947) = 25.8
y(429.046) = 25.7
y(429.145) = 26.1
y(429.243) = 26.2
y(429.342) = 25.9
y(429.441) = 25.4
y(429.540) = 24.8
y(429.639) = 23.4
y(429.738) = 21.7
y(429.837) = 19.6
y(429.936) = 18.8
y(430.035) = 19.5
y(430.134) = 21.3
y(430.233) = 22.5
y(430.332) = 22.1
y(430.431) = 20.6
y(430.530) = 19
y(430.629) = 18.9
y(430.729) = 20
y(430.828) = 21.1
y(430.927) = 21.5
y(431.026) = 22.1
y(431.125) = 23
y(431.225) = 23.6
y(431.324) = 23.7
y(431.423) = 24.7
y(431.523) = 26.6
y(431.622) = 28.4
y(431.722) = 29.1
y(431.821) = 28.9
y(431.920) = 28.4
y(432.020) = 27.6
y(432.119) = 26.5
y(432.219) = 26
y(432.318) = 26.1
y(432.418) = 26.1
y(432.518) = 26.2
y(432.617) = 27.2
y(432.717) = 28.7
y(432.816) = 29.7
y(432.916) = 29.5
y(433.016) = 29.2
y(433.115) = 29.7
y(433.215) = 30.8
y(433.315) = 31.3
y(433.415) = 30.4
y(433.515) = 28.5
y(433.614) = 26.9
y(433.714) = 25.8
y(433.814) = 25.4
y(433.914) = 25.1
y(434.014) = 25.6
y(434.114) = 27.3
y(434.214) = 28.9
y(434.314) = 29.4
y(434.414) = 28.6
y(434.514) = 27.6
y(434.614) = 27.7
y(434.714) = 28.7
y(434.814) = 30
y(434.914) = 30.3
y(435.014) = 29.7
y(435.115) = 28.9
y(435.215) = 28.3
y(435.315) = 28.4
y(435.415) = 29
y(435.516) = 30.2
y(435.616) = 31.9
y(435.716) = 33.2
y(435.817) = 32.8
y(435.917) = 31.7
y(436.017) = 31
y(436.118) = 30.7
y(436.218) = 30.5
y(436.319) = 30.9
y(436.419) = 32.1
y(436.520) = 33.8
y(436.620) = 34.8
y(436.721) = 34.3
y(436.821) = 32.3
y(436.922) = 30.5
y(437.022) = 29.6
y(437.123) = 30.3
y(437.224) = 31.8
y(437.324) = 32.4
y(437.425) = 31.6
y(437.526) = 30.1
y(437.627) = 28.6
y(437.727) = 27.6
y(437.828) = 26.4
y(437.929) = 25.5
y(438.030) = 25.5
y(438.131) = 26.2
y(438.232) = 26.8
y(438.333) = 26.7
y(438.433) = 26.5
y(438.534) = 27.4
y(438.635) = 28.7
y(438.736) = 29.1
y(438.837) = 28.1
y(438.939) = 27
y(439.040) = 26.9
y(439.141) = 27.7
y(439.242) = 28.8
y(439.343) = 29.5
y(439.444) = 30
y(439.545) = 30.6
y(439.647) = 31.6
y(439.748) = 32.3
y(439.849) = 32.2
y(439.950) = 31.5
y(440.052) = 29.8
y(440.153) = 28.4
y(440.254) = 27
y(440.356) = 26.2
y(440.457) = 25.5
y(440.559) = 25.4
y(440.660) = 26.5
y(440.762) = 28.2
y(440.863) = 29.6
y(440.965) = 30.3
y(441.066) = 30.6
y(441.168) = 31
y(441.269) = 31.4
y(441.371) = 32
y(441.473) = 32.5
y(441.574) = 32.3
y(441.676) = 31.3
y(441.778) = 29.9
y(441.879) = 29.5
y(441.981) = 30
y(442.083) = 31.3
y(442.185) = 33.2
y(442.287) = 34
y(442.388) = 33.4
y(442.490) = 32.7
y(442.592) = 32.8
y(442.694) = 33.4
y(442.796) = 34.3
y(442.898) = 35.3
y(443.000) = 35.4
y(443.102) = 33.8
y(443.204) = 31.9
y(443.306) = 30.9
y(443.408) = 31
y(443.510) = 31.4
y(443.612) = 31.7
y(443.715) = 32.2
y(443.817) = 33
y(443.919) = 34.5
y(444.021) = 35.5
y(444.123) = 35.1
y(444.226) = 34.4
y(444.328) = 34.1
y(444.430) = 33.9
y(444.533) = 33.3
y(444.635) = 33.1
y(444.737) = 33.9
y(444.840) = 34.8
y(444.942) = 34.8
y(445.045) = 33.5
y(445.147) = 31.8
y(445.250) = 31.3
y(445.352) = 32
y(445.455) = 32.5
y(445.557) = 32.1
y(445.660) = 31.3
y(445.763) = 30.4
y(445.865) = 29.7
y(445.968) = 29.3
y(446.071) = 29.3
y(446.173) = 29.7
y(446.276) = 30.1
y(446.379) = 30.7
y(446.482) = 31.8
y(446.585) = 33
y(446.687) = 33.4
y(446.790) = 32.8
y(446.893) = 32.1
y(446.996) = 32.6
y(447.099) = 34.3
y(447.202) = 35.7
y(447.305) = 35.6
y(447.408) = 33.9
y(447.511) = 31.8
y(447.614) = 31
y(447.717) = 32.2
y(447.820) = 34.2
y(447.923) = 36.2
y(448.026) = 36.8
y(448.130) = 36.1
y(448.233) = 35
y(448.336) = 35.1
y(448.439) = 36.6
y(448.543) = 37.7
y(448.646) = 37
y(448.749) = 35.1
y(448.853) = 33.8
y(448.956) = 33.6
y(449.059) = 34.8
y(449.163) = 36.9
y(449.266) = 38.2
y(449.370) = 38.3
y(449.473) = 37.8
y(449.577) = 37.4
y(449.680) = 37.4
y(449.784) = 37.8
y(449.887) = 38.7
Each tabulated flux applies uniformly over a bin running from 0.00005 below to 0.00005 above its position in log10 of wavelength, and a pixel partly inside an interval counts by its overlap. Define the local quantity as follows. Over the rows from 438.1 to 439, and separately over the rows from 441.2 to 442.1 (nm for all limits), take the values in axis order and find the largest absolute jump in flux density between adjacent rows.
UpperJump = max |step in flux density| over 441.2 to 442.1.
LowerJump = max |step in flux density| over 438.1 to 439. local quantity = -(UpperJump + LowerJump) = -2.7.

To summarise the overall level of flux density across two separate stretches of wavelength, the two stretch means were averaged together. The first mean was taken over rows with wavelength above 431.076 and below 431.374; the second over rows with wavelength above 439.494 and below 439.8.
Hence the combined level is 27.5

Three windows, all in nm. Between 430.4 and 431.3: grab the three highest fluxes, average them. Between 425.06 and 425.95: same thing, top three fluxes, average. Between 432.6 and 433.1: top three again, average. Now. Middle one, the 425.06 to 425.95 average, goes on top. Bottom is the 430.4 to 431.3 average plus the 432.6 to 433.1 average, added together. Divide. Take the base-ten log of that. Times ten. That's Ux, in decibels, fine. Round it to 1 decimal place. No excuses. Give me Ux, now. -3.0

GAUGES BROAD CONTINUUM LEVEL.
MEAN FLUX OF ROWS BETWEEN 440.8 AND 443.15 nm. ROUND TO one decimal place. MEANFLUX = 32.2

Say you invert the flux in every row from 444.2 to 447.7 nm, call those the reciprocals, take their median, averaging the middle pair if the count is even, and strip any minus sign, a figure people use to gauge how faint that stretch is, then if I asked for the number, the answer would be 0.031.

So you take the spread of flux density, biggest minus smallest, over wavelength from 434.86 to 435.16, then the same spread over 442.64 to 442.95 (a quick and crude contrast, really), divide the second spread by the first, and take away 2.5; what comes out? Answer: -1.14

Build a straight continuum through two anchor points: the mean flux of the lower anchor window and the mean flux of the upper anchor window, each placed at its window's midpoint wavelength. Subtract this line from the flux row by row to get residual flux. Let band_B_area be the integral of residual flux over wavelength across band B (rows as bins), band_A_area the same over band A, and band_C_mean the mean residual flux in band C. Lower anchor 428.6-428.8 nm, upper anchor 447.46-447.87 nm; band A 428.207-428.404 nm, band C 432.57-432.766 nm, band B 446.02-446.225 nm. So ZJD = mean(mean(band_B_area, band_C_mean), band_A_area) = -0.8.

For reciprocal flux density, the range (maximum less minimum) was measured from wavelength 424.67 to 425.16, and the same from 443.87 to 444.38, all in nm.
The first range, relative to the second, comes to 2.0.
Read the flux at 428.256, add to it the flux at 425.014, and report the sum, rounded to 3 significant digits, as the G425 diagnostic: 50.3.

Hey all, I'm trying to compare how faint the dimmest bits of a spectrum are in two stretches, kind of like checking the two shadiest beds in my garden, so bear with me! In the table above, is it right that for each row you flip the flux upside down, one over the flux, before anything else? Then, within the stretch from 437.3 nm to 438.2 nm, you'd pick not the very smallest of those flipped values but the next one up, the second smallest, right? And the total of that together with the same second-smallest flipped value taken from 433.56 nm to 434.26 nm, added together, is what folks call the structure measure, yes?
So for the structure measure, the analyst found 0.0683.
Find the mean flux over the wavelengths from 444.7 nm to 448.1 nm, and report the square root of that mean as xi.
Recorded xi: 5.71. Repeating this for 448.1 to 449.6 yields 6.02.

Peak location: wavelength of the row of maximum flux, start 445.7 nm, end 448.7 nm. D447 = 448.543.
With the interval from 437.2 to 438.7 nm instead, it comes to 437.324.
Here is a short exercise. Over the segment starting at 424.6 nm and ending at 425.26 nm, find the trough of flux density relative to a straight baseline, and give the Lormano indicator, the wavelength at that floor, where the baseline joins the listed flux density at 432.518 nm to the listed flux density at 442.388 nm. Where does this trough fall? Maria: 425.210 nm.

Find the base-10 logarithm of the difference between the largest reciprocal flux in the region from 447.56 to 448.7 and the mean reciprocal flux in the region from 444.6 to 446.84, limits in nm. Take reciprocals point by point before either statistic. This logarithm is -3.10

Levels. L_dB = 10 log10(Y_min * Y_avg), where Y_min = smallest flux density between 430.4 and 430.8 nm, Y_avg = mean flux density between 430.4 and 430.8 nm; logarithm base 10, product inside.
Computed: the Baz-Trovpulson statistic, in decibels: 26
